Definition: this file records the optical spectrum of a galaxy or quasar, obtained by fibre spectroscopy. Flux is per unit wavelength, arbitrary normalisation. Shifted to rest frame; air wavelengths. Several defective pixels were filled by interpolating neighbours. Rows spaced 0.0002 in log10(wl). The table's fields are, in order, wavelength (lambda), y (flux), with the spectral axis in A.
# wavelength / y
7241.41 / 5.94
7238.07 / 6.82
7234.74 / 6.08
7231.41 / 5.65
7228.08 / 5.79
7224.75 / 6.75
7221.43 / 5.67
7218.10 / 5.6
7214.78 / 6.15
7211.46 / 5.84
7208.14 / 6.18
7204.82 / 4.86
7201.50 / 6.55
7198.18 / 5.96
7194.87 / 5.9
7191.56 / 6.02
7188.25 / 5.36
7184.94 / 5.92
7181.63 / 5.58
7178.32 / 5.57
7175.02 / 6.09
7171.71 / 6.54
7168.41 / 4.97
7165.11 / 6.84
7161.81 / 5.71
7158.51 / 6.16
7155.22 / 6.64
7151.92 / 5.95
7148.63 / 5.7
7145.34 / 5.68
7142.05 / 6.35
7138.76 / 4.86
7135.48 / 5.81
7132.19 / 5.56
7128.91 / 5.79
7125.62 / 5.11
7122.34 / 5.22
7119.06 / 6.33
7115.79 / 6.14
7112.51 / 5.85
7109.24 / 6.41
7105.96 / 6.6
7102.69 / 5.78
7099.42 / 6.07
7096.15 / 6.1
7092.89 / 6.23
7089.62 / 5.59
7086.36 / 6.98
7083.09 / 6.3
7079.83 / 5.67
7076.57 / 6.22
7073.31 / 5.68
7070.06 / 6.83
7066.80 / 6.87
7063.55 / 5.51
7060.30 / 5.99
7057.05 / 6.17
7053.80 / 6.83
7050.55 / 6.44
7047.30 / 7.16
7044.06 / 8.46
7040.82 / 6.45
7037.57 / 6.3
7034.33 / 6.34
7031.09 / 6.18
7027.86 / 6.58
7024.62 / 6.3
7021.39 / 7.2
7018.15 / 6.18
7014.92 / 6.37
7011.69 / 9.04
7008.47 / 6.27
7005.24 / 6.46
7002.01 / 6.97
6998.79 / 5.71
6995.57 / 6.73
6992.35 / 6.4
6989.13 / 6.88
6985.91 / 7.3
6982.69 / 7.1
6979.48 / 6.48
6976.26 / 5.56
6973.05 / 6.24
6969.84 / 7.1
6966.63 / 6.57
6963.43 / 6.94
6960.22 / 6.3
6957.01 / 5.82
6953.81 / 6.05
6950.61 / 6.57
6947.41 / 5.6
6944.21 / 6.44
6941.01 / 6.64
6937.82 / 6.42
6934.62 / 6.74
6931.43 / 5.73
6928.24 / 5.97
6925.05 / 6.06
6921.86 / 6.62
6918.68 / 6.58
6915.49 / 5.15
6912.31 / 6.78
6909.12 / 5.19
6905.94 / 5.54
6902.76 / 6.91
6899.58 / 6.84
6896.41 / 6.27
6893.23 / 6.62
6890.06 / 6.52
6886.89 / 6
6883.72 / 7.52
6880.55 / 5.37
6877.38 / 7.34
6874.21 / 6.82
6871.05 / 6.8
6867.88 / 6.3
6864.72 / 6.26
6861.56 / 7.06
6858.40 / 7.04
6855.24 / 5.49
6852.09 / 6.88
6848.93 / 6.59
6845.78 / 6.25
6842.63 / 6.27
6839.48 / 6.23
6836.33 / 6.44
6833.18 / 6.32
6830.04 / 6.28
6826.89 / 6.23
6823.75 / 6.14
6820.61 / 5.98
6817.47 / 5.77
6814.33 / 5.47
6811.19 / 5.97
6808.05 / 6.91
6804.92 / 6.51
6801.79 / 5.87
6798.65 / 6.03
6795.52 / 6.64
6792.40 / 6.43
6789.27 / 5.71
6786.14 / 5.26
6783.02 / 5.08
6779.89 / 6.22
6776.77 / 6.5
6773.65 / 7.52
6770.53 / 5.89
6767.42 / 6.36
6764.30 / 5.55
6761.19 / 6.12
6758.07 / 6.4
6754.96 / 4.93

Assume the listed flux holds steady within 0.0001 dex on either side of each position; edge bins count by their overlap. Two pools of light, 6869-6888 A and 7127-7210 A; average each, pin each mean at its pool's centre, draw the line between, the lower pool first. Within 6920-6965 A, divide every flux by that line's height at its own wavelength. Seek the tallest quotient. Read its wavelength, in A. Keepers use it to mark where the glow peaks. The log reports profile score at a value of 6963.43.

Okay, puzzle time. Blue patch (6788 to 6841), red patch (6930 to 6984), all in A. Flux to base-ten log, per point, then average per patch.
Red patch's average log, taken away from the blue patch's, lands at -0.013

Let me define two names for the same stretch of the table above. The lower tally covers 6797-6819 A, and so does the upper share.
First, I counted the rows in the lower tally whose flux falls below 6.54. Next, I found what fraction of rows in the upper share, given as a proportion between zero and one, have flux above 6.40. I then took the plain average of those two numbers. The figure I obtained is 3.14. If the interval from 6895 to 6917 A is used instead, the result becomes 2.21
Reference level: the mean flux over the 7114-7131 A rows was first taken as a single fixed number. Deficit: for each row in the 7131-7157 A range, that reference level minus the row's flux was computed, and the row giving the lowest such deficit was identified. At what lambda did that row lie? 7155.22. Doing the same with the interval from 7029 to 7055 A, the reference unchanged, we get 7044.06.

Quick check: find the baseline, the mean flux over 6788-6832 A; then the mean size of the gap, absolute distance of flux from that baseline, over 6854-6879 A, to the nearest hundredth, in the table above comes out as 0.66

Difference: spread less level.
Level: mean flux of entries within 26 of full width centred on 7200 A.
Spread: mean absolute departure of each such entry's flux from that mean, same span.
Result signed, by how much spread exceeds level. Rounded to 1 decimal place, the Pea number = -5.5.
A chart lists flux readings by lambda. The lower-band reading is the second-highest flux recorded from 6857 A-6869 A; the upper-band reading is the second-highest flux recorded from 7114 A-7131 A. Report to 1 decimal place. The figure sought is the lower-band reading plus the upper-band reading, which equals 13.2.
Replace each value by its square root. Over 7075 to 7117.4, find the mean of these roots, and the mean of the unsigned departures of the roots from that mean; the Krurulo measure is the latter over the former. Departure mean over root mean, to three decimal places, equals 0.023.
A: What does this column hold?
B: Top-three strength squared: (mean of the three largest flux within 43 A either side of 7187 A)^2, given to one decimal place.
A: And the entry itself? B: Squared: 45.5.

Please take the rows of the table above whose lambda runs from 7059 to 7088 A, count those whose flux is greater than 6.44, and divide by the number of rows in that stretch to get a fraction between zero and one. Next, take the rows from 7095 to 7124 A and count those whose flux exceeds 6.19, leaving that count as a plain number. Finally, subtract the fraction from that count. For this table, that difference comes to 2.7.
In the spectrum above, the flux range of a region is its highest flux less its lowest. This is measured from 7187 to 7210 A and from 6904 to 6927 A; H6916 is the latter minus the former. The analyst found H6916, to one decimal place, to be -0.1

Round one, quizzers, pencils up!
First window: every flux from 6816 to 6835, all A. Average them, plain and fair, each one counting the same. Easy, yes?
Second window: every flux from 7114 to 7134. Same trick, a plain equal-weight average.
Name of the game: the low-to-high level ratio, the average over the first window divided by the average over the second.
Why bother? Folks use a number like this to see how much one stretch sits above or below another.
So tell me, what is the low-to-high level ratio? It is 1.08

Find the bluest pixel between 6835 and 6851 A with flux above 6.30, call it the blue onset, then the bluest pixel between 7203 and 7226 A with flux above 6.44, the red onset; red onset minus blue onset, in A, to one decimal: 388.4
